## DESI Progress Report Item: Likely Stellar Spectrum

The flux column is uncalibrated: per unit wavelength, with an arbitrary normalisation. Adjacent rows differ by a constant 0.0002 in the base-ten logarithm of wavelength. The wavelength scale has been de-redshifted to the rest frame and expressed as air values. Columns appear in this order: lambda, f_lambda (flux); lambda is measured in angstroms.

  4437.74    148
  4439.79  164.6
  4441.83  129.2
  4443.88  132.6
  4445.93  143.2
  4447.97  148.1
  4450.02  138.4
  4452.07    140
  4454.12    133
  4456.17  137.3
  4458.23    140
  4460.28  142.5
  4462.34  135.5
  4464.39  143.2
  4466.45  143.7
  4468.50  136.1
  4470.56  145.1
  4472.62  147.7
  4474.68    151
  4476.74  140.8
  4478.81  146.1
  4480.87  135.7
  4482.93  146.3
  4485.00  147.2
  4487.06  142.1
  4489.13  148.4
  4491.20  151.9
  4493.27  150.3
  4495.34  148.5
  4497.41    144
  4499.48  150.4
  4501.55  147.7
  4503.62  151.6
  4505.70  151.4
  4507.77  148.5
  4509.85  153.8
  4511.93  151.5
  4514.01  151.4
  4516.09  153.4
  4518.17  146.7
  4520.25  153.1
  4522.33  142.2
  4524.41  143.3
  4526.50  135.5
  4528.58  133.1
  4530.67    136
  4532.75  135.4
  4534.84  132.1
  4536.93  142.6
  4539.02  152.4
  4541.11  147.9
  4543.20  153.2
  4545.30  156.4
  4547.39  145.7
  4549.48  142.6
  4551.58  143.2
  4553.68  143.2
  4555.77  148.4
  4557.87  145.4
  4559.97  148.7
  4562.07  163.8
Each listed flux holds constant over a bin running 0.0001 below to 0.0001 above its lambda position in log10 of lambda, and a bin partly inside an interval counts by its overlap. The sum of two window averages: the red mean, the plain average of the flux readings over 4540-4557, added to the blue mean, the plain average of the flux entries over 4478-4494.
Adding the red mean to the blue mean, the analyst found 294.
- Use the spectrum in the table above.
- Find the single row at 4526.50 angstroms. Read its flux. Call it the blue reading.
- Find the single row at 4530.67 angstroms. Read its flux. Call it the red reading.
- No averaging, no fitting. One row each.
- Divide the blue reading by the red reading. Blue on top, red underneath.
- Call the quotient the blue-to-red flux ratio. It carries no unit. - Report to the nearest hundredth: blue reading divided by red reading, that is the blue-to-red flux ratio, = 1.00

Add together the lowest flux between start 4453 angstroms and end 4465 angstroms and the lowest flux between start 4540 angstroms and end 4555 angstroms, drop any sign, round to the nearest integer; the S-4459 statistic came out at 276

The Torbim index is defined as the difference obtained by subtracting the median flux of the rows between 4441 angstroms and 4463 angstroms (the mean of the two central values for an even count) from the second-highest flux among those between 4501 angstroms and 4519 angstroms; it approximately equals 15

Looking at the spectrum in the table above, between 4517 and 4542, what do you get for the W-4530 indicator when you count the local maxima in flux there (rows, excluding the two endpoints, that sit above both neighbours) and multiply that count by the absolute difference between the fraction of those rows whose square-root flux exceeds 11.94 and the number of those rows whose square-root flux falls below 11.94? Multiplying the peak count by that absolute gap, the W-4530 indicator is 22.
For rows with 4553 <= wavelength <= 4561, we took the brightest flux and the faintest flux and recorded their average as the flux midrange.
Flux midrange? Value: 146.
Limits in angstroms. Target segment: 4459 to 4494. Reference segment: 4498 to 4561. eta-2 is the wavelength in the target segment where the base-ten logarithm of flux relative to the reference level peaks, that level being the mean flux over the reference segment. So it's 4491.20 angstroms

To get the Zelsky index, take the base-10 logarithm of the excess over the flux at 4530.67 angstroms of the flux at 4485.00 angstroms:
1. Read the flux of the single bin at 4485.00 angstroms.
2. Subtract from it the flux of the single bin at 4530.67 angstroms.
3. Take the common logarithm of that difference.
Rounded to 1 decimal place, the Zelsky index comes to 1.0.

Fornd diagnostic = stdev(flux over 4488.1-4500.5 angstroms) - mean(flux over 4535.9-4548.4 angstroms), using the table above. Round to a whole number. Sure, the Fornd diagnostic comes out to -147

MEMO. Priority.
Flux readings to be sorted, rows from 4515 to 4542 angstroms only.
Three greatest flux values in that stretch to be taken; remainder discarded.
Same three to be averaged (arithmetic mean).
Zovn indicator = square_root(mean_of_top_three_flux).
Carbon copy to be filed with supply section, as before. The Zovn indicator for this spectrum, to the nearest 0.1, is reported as 12.4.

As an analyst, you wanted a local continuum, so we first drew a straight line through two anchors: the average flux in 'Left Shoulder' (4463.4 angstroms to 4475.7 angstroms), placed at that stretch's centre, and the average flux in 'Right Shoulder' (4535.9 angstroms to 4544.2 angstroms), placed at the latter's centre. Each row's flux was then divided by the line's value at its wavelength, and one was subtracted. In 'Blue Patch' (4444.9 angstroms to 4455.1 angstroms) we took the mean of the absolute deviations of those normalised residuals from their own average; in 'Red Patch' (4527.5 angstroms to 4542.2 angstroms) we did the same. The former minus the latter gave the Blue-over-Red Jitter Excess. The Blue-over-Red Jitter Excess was -0.013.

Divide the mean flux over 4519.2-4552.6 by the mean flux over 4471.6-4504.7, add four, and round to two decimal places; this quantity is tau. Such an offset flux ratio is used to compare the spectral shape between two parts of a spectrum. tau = 4.98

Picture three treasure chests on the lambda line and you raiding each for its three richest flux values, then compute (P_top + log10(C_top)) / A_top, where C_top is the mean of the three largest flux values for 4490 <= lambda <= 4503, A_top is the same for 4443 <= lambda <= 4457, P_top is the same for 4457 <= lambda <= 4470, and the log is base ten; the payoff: 1.01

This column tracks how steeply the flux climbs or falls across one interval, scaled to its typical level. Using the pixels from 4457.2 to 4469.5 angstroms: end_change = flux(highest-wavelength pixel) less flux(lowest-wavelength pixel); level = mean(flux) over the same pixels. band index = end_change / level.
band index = -0.028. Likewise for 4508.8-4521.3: -0.005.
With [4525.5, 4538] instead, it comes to 0.052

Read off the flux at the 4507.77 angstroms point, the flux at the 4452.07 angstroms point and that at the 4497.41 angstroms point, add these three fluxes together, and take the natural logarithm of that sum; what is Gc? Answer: 6.070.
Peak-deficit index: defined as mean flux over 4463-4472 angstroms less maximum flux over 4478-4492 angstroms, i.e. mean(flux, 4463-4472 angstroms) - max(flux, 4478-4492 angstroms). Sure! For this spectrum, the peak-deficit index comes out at -10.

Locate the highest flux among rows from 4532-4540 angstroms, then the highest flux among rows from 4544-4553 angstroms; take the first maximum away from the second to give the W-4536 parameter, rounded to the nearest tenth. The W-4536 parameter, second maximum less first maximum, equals 4.0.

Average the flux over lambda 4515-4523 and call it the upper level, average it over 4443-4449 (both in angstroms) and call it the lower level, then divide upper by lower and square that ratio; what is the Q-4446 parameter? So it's 1.11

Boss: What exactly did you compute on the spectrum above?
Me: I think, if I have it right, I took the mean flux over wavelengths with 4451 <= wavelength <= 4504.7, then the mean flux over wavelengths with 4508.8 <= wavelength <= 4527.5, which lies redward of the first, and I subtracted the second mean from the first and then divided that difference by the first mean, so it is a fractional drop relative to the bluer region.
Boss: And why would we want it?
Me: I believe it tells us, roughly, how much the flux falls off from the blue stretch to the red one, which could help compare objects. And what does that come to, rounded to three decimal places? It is -0.026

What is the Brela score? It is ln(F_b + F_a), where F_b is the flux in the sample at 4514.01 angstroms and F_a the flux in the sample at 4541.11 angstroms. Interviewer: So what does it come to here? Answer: 5.70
